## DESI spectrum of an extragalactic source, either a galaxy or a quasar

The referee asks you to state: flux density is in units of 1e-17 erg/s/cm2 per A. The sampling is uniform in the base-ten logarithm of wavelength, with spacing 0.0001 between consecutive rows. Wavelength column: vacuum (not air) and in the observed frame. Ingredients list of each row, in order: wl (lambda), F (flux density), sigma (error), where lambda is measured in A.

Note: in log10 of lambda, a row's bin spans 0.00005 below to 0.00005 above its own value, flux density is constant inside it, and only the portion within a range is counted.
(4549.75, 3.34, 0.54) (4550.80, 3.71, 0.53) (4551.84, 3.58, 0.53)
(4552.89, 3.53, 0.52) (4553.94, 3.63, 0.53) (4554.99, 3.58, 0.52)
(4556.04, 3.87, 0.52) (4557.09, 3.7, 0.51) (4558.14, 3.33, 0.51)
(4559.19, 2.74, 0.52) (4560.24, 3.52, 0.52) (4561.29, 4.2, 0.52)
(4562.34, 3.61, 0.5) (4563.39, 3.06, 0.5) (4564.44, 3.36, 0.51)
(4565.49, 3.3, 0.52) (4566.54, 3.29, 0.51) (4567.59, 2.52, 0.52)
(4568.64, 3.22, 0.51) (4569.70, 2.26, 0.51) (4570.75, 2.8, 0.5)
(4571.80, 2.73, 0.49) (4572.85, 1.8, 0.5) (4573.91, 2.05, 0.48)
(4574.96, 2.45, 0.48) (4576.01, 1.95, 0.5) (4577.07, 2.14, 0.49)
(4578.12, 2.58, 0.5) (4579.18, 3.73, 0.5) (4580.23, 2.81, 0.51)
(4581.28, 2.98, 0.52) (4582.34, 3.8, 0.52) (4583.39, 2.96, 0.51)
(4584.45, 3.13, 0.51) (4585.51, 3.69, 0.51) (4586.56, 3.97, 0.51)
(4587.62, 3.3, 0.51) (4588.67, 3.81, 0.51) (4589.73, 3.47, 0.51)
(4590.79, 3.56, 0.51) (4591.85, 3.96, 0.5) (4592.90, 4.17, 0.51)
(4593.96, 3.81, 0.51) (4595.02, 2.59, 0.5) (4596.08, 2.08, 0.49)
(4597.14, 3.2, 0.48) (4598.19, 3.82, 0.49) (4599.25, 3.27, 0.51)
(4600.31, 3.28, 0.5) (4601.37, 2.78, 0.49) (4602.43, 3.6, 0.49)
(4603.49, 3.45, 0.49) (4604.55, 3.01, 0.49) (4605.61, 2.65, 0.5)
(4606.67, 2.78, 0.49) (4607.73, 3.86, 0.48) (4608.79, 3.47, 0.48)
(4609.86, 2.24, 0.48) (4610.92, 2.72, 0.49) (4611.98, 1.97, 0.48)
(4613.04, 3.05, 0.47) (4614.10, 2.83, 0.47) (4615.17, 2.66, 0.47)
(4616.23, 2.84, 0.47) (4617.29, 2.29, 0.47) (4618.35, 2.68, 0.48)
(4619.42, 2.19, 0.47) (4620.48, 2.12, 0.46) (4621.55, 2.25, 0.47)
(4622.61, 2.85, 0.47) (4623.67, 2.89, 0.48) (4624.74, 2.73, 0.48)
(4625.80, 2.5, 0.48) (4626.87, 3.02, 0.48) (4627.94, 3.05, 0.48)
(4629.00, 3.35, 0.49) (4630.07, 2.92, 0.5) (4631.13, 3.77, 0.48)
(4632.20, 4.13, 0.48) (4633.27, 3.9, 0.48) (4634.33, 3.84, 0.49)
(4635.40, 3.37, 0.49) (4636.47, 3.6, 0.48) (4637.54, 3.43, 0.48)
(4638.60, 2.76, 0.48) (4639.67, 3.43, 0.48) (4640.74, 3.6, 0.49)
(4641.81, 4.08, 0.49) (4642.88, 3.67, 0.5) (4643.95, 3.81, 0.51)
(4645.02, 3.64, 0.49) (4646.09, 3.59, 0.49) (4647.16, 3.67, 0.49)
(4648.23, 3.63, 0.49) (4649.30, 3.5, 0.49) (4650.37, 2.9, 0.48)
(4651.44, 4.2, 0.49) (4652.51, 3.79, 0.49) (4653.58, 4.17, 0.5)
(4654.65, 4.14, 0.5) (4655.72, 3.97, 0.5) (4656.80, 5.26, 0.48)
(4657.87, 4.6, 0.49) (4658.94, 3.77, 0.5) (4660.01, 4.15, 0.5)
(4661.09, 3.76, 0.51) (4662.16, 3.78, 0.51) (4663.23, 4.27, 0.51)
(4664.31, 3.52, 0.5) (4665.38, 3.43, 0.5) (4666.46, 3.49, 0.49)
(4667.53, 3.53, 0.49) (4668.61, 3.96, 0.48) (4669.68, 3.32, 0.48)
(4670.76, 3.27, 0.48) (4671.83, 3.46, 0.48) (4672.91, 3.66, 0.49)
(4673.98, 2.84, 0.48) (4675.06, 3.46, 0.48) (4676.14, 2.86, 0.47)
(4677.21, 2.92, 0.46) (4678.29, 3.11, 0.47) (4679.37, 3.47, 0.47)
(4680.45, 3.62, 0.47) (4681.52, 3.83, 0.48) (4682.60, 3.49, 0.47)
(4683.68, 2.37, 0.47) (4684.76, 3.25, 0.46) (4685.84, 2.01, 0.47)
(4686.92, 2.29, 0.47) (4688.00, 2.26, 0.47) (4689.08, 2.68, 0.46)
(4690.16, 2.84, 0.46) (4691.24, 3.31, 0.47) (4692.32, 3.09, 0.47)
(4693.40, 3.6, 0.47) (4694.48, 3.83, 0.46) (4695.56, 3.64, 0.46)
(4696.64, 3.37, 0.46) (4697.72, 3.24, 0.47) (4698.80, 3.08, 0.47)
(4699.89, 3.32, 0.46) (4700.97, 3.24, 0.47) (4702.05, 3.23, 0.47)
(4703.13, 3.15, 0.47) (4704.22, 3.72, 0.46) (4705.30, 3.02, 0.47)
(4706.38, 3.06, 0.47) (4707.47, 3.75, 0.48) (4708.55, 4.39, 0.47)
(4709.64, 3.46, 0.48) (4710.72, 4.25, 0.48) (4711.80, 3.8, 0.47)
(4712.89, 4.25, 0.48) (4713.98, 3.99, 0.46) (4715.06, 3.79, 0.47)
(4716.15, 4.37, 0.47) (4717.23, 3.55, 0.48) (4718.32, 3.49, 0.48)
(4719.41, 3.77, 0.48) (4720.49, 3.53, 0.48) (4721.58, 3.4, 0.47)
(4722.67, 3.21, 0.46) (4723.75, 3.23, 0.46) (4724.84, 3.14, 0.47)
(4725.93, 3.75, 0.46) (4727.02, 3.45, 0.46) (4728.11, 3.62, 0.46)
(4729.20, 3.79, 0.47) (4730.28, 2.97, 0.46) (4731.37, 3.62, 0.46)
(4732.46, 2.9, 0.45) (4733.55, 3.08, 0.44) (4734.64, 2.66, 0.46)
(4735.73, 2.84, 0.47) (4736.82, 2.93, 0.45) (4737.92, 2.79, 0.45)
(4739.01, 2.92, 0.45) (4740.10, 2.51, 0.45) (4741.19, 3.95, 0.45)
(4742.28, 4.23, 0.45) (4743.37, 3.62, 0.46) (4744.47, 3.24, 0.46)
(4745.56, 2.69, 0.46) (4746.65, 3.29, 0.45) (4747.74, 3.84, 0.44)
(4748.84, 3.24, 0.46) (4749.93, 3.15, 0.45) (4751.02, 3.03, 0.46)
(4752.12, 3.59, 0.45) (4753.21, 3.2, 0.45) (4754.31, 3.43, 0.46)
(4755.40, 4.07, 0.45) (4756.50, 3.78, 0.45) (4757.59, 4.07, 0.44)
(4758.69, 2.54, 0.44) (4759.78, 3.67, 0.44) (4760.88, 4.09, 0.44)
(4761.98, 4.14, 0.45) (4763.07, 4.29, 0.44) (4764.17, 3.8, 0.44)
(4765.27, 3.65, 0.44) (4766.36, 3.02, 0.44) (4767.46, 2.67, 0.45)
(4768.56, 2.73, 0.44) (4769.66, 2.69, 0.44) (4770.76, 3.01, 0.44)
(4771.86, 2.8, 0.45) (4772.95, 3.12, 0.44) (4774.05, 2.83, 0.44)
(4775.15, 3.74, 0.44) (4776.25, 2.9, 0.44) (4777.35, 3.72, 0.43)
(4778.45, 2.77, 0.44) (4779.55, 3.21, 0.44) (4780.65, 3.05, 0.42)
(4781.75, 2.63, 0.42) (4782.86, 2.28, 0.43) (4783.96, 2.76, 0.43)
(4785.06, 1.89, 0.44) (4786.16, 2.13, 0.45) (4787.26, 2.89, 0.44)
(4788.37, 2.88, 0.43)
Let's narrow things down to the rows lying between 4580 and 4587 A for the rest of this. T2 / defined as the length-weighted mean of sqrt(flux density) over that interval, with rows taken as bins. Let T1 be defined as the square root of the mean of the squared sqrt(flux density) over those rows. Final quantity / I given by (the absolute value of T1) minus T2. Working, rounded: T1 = 1.83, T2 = 1.83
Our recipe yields -0.001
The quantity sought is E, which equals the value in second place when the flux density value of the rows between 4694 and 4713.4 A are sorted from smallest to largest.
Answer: 3.06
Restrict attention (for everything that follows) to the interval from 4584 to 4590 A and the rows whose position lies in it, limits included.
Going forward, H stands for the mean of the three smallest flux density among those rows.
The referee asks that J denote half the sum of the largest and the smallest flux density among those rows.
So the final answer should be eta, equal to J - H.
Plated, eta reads 0.25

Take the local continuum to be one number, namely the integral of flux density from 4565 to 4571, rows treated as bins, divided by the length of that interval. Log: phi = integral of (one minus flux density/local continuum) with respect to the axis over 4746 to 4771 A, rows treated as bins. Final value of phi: -4.6 A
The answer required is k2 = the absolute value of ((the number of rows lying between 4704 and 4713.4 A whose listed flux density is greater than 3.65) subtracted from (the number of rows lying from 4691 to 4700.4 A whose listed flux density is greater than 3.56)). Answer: 3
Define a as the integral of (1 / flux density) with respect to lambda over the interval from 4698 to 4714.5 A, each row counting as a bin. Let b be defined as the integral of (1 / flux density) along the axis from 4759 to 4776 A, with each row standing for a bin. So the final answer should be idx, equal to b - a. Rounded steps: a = 4.7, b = 5.3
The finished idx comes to 0.6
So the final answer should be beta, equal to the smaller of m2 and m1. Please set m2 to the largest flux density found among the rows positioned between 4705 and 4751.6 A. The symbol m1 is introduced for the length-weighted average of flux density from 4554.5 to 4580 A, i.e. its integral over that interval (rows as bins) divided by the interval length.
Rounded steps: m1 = 2.99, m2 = 4.39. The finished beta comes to 3.0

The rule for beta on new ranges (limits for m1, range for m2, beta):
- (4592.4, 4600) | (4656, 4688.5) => 3.3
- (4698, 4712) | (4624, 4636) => 3.5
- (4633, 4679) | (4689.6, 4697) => 3.7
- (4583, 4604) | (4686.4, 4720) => 3.4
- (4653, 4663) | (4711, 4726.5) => 4.2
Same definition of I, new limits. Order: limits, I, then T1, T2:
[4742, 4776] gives 0.008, 1.84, 1.83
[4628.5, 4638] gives 0.003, 1.89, 1.89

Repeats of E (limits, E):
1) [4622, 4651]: 2.73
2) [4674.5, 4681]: 2.92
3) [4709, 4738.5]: 2.79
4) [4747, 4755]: 3.15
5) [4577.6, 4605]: 2.58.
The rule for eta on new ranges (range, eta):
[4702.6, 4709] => 0.63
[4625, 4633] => 0.50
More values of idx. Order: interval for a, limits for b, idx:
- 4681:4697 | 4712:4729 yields -0.8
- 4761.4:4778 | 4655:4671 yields -1.0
